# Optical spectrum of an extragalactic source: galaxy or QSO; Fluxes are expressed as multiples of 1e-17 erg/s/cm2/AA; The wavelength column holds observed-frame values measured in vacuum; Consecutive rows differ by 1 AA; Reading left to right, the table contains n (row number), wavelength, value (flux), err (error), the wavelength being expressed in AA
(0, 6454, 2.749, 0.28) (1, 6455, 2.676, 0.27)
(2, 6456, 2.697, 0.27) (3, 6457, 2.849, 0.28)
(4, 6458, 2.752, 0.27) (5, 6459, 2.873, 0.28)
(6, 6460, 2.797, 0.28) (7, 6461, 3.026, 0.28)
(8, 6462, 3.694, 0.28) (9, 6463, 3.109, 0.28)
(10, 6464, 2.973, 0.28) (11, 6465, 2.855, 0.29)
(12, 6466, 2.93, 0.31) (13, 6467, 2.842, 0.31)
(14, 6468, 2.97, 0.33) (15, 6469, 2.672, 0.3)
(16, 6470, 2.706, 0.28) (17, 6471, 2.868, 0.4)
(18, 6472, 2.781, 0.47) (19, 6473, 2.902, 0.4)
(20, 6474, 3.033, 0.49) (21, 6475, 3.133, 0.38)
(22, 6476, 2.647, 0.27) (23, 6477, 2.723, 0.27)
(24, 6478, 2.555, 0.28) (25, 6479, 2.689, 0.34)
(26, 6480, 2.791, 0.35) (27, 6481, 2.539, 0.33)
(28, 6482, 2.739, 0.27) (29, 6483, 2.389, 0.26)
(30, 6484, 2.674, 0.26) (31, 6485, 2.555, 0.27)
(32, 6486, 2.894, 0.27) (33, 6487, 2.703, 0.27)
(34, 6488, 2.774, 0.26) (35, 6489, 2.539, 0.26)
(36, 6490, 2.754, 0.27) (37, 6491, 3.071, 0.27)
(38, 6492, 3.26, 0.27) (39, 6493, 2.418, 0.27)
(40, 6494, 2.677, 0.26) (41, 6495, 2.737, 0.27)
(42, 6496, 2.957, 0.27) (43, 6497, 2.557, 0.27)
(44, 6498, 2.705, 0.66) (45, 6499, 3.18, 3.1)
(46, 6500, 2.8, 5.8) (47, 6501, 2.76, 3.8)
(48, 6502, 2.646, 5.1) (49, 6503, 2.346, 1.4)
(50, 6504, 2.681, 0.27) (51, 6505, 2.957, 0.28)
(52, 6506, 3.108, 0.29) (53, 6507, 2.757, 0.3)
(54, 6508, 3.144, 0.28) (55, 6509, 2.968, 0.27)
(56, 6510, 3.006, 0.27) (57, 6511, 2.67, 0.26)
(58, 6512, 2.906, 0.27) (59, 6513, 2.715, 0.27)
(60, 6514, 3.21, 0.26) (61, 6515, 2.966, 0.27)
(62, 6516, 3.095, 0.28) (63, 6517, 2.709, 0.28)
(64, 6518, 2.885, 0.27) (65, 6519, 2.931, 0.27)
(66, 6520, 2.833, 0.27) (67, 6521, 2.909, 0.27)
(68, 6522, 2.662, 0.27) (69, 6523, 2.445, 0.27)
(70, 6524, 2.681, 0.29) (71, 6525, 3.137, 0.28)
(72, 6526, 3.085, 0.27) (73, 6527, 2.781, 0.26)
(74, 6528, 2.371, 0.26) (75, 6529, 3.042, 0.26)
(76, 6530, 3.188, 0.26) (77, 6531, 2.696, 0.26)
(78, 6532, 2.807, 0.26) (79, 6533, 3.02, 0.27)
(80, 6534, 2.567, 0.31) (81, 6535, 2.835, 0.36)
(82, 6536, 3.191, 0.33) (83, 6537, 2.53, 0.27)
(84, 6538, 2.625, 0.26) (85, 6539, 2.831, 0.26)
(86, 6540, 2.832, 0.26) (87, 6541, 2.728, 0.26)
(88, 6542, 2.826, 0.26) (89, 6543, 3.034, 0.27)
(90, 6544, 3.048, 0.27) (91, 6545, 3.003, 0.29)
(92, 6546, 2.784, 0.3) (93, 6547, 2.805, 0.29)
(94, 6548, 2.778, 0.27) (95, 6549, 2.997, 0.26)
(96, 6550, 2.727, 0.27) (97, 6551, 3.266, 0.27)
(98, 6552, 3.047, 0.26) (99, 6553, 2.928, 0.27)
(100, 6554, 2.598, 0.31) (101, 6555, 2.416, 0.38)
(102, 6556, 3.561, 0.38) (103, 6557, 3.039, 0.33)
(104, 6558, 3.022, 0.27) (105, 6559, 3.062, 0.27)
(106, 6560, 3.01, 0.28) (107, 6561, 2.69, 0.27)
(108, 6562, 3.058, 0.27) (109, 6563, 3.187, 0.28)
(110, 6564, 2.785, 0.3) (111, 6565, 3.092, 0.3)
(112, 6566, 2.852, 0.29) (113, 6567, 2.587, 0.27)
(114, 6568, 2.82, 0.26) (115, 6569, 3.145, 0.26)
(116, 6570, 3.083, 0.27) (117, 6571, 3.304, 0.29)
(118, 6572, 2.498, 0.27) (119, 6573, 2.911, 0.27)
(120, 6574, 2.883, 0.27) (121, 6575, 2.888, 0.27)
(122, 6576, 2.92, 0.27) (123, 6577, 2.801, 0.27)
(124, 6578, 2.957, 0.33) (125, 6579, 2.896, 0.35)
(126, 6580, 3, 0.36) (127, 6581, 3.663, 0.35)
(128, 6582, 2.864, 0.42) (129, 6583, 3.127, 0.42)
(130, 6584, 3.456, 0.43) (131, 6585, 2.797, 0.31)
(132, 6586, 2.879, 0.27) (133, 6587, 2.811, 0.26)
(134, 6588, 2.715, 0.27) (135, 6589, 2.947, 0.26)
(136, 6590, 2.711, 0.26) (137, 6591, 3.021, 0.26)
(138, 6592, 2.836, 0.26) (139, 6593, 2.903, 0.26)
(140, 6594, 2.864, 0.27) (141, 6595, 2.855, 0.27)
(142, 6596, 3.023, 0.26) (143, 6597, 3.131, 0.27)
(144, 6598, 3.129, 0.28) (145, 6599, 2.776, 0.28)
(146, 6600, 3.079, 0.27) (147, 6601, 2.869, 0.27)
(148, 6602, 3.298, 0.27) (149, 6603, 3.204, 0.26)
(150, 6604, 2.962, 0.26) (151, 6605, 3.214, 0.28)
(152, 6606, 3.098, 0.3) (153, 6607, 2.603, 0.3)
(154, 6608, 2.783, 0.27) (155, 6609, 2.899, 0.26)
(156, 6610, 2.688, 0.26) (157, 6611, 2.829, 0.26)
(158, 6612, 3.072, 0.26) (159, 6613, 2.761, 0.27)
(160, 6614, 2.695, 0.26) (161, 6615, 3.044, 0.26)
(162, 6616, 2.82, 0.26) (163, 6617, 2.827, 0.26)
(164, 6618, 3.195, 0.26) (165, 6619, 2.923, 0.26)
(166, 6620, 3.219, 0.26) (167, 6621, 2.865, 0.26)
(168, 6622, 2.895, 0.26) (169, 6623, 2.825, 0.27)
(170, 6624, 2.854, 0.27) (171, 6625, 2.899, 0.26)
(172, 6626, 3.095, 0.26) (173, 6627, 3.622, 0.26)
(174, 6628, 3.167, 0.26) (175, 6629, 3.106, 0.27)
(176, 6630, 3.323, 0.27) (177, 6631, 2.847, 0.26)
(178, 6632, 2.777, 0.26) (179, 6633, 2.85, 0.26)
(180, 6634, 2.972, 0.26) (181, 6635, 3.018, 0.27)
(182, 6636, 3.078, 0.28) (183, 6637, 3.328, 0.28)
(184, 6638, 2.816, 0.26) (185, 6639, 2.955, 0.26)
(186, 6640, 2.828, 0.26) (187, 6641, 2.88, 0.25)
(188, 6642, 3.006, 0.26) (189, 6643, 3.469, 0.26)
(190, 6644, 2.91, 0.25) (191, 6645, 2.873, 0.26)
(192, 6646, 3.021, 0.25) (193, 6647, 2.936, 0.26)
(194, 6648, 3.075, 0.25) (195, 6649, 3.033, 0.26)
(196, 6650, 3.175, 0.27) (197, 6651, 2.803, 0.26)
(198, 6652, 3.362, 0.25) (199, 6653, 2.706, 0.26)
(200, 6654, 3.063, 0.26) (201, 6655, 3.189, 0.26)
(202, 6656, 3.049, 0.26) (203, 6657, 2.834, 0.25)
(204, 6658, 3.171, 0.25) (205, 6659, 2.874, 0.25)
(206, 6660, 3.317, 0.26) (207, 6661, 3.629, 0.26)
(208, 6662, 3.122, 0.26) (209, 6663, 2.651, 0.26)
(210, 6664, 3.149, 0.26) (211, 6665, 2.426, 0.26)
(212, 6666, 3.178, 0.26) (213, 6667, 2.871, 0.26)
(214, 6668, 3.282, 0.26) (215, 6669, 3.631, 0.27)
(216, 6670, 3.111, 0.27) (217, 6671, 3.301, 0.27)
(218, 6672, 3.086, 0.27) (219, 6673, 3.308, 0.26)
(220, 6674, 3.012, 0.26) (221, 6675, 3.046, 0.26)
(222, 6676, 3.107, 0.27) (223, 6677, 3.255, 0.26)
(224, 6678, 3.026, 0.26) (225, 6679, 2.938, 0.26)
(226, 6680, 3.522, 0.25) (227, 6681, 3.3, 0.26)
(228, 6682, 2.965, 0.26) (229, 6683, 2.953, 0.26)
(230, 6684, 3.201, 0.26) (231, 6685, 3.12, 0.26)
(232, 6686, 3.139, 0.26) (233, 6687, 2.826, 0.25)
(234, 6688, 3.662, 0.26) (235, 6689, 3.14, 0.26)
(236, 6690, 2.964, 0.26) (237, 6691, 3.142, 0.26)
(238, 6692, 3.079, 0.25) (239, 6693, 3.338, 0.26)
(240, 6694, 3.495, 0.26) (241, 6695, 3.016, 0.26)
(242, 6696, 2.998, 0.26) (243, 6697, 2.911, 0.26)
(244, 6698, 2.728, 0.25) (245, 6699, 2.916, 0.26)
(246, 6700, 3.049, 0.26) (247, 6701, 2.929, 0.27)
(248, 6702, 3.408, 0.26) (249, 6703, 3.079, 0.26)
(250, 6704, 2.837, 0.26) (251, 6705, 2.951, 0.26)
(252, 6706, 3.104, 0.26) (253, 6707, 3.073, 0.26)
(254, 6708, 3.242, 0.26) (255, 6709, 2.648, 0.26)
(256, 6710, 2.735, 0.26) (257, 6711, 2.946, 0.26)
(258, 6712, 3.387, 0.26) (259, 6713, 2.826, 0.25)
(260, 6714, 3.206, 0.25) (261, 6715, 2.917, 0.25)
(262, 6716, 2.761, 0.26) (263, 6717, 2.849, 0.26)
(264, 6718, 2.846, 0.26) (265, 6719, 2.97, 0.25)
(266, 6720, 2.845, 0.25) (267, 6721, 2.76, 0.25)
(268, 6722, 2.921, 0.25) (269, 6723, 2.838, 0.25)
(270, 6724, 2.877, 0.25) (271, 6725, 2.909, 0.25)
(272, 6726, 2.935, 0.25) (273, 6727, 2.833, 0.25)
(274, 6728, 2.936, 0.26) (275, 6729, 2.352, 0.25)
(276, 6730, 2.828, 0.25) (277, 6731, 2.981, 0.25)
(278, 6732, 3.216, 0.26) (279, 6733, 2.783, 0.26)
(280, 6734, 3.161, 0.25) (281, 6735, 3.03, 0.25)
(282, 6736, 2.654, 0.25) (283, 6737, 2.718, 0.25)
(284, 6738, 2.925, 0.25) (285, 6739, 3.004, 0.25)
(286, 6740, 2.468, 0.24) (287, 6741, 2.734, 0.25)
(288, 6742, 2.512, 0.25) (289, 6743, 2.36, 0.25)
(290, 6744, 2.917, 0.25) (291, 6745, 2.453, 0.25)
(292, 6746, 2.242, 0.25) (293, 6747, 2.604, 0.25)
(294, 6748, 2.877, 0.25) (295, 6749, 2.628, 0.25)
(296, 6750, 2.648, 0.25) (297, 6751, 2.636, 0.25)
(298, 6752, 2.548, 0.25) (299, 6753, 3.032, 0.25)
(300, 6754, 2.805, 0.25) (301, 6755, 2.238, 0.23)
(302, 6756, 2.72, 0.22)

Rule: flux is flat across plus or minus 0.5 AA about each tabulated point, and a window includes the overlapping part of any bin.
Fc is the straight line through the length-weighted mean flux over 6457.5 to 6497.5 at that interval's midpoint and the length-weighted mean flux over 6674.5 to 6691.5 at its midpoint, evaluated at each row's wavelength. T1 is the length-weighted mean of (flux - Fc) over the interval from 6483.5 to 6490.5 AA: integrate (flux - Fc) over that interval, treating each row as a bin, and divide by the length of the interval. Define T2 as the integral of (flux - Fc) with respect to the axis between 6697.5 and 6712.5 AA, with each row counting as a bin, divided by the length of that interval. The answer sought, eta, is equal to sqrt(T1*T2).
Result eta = 0.15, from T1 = -0.1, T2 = -0.168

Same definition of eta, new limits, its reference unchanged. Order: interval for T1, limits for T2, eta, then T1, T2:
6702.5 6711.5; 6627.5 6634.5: 0.10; -0.2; -0.048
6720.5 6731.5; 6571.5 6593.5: 0.13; -0.4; -0.047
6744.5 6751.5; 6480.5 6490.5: 0.33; -0.7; -0.170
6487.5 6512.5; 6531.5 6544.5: 0.05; 0.0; -0.072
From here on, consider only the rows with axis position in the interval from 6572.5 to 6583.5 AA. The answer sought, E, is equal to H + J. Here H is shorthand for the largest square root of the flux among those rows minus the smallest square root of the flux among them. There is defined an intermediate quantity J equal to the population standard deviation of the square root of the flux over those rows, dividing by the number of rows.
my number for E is 0.30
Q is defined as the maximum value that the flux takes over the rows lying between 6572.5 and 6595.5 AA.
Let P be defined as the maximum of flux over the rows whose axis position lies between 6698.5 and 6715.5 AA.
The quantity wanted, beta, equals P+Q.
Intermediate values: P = 3.408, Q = 3.663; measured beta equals 7.07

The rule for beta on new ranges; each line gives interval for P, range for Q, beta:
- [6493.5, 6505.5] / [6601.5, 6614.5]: 6.48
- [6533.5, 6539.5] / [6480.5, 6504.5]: 6.45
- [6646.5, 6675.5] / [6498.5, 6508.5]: 6.81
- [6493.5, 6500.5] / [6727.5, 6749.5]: 6.40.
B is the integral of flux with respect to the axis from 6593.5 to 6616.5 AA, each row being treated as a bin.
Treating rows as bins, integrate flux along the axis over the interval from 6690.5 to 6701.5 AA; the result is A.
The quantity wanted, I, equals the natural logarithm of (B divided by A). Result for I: 0.7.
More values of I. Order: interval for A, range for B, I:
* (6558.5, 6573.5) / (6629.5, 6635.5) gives -0.9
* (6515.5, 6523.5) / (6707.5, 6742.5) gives 1.5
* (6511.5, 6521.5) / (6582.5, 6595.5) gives 0.3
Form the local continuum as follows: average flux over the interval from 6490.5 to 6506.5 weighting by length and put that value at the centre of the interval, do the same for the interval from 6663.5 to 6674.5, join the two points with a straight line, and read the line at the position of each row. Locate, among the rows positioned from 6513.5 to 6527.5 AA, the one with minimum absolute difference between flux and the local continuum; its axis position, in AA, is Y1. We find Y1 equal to 6520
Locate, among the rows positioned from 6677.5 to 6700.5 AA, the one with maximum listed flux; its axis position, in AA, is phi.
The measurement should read 6688 AA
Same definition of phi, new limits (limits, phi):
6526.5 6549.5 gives 6536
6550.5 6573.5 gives 6556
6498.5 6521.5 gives 6514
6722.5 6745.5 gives 6732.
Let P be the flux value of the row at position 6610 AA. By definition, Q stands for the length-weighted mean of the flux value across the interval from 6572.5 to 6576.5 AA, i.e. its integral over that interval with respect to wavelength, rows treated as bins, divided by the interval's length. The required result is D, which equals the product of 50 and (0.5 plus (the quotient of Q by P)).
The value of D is 79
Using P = 2.688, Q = 2.90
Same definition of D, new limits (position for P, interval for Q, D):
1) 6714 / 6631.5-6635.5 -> 70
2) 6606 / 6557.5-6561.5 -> 73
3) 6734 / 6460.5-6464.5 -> 76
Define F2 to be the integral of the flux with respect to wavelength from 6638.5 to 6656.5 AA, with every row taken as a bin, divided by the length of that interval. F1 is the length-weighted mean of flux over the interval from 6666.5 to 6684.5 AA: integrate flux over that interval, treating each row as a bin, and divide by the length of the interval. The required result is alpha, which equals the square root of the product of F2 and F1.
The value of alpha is 3.09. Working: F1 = 3.16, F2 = 3.02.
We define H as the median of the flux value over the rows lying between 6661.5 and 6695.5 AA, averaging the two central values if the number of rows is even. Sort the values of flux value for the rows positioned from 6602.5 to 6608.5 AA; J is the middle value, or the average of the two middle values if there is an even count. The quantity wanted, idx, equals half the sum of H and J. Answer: 3.08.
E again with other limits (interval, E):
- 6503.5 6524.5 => 0.28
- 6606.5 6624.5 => 0.23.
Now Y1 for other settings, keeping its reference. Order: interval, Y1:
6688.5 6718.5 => 6714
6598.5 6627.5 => 6615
